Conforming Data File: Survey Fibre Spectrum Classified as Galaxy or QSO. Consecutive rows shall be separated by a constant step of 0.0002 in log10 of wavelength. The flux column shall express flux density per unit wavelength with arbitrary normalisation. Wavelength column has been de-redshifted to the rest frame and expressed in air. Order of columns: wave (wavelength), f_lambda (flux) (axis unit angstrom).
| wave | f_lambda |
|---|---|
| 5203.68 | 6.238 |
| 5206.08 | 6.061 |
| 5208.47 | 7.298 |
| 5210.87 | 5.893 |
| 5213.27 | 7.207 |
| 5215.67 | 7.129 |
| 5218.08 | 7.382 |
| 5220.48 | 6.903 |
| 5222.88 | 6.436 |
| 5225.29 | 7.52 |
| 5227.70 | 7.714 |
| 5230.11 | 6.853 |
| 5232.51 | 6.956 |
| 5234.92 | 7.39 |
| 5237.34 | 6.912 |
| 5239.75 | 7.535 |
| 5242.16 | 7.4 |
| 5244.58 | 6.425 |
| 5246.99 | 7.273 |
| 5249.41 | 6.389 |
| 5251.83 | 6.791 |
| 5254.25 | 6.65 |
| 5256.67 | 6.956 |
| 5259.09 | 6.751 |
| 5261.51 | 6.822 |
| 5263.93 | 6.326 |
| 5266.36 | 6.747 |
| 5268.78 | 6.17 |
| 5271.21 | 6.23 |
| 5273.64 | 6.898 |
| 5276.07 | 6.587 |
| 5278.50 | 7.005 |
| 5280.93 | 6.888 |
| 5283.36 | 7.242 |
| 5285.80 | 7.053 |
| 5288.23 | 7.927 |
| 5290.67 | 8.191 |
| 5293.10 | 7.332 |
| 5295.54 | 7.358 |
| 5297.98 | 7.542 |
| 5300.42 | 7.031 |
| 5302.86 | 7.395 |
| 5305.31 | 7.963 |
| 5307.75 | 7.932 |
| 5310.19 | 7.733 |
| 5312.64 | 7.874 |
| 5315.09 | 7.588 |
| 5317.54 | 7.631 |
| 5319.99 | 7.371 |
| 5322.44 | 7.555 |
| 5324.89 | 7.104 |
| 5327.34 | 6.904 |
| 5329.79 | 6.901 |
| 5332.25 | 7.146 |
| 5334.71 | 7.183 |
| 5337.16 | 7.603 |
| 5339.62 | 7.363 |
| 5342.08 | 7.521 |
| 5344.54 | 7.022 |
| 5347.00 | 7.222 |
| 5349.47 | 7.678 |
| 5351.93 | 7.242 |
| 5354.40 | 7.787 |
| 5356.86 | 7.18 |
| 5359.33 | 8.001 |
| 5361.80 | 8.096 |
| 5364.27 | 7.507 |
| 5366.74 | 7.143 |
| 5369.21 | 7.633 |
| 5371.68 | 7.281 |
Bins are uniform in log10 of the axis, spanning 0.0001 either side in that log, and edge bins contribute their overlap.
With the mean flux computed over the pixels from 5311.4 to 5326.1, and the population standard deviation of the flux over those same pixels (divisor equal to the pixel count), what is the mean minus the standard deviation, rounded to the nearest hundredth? 7.28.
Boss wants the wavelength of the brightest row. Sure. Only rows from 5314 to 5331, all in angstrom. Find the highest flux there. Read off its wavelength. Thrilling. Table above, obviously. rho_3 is 5317.54 angstrom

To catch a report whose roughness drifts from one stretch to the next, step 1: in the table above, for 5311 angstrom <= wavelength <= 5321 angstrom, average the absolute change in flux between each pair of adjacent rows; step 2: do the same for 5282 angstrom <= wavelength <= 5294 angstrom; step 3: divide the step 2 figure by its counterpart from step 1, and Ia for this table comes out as 2.8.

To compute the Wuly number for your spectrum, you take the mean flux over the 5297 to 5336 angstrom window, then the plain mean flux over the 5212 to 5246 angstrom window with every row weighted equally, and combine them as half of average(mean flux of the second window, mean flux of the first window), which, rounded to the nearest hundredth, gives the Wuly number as 3.64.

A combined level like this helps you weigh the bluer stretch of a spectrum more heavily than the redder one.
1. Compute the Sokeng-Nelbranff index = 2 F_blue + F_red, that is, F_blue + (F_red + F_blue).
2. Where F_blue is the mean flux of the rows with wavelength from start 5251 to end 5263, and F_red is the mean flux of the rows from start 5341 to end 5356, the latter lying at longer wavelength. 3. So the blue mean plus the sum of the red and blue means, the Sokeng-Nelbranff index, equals 21.0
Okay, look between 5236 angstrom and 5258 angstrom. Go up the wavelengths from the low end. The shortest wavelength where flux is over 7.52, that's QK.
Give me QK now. 5239.75 angstrom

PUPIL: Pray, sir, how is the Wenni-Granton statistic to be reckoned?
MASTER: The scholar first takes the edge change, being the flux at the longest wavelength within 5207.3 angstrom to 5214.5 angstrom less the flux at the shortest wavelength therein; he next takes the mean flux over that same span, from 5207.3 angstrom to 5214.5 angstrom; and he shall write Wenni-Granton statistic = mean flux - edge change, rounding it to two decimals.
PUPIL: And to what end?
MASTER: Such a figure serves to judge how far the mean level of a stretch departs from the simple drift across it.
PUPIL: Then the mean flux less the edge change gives 6.89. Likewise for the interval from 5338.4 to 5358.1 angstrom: 7.56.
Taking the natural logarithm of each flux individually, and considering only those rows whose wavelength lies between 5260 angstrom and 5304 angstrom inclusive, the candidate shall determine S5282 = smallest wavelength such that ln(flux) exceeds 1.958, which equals 5283.36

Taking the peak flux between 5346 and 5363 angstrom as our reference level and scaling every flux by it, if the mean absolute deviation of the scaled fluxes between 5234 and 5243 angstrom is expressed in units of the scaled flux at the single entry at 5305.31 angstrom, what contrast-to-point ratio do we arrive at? 0.025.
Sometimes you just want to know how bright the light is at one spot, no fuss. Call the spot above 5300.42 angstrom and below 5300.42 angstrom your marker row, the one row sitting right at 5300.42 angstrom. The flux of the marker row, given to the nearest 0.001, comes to 7.031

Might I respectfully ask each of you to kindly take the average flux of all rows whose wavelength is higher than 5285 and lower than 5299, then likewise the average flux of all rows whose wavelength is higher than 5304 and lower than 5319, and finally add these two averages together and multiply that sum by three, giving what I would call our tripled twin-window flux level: 46.1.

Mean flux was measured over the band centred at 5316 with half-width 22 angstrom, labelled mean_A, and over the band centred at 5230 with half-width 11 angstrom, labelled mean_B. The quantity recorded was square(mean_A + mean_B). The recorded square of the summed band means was 212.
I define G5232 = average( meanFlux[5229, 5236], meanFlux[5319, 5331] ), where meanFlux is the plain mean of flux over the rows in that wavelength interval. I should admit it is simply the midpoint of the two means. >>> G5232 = 7.12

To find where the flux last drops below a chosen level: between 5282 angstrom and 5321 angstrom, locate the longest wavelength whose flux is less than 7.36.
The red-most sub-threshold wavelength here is 5300.42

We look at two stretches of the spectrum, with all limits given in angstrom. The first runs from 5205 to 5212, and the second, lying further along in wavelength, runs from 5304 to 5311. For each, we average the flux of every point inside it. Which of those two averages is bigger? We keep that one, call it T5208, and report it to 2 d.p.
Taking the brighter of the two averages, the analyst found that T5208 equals 7.88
